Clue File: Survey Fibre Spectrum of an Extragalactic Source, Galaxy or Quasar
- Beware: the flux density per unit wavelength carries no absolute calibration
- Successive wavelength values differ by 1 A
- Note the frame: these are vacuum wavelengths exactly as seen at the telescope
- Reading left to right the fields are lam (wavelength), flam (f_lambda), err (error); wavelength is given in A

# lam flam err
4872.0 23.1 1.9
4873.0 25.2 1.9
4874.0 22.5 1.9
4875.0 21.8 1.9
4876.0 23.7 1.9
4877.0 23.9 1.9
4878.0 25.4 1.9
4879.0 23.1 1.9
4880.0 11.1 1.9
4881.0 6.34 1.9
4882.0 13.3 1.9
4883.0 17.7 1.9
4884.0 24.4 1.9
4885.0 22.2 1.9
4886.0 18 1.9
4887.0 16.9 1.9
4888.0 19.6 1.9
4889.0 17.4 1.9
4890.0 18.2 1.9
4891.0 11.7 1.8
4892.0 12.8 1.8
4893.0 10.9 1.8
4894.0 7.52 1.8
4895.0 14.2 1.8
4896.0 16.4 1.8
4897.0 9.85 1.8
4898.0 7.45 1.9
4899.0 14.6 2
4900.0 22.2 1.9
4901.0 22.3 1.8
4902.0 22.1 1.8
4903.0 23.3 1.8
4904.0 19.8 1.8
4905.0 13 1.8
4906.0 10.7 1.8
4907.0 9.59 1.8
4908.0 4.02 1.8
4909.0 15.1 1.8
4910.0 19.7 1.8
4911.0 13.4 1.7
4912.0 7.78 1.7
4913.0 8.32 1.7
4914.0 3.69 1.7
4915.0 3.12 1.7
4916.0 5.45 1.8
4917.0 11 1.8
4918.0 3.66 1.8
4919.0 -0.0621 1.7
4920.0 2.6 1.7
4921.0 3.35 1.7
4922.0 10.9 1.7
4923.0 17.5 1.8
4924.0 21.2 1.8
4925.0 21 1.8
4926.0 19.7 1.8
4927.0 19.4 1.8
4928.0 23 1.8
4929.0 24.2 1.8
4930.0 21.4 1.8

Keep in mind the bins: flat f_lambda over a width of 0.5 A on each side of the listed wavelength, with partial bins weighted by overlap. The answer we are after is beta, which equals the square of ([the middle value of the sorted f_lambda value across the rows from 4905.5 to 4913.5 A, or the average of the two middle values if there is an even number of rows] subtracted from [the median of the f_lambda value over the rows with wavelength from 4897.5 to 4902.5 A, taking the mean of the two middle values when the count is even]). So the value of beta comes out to 143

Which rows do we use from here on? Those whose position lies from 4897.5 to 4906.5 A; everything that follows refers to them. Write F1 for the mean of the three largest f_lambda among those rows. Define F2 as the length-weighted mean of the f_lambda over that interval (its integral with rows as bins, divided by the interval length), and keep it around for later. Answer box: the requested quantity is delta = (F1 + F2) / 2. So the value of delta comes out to 20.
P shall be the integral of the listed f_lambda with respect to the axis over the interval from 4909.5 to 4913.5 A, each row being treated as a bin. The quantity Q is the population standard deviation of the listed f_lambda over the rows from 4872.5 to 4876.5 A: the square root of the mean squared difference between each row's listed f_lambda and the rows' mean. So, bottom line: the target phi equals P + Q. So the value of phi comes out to 50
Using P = 49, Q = 1.3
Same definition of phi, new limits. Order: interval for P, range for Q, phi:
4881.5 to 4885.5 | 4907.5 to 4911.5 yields 83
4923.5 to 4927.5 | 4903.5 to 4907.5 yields 85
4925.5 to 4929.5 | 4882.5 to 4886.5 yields 89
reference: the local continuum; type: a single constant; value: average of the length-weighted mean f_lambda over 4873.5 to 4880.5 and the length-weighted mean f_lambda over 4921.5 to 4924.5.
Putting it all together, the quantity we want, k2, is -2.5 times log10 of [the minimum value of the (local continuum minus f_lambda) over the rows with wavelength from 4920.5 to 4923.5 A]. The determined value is -0.5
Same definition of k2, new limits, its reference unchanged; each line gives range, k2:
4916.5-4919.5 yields -2.3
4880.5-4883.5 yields -0.4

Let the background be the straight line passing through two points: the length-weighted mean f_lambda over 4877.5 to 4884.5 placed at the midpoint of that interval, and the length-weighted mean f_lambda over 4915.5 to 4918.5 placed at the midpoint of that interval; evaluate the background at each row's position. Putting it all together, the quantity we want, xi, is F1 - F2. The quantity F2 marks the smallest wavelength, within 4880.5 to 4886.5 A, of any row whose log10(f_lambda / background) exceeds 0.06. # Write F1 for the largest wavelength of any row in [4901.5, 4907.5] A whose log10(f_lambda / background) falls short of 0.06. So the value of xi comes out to 23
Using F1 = 4907.0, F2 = 4884.0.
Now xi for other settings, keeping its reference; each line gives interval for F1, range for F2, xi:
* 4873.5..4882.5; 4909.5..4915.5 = -28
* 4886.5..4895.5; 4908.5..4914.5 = -14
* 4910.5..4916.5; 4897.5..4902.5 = 17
